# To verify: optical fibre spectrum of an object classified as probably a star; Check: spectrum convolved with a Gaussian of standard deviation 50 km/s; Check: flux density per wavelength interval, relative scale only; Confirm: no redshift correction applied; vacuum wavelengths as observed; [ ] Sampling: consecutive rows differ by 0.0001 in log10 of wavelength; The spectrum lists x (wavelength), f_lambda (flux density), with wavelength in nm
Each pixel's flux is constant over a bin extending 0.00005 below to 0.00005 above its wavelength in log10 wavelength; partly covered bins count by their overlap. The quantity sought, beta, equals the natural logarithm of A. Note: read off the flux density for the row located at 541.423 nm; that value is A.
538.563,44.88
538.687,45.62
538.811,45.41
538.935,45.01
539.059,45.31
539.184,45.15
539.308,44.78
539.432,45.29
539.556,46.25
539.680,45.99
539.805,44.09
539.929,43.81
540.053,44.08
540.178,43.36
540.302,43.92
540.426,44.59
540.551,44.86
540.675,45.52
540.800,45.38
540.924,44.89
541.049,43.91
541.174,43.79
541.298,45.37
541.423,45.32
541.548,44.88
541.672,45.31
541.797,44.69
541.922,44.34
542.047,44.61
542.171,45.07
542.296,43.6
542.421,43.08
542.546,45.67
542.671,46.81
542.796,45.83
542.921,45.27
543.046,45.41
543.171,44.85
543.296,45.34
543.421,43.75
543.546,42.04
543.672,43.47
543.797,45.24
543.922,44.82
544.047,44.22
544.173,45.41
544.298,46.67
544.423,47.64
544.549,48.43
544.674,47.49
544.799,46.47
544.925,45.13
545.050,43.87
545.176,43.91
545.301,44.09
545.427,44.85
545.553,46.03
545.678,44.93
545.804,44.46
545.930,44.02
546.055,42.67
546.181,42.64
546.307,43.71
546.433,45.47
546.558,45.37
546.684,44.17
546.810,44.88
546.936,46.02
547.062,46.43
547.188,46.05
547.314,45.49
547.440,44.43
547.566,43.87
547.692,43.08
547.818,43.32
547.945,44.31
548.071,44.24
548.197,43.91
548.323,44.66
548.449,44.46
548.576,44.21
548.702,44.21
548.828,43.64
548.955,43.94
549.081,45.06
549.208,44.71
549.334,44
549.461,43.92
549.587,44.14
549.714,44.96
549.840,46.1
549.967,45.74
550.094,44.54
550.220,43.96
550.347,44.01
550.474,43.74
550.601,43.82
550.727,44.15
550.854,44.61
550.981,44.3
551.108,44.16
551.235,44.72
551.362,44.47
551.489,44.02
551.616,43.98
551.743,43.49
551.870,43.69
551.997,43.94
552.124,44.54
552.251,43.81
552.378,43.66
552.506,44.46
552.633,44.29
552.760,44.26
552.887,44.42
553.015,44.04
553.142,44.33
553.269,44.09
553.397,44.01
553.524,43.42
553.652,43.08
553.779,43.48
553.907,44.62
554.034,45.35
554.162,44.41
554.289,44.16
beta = 3.814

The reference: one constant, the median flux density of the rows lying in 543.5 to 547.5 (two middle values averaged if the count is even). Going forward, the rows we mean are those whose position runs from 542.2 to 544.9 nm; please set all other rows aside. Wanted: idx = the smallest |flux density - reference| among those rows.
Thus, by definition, 0.055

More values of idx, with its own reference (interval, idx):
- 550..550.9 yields 0.295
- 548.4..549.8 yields 0.055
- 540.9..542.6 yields 0.015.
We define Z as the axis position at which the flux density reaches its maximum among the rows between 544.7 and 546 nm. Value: 544.799 nm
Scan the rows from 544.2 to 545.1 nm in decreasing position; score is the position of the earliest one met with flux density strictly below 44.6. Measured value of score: 545.050 nm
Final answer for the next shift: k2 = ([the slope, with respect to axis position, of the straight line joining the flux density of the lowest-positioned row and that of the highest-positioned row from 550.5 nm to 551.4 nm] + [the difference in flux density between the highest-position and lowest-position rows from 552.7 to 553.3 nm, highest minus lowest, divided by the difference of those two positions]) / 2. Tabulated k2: 0.3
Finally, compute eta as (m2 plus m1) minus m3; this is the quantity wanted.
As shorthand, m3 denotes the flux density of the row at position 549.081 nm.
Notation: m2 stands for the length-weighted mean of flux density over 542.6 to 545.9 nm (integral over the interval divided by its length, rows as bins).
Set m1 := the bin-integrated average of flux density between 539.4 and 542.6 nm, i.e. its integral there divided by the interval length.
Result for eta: 44.8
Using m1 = 44.7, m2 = 45.2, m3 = 45.06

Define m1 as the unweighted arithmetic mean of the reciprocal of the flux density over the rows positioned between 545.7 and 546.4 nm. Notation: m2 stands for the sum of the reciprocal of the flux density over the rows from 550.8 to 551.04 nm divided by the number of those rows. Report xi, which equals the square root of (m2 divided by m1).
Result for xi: 0.99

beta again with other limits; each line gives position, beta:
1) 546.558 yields 3.815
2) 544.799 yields 3.839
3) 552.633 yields 3.791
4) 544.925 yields 3.810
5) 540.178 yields 3.770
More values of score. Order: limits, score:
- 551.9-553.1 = 553.015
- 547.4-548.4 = 548.197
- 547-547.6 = 547.566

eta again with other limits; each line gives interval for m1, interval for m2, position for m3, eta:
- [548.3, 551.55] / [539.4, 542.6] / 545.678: 44.1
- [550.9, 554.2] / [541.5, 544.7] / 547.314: 43.8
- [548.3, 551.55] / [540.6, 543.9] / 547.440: 44.7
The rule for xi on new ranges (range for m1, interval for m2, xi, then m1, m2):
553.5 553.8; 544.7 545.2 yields 0.98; 0.0231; 0.0223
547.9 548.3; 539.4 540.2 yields 0.99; 0.0226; 0.0224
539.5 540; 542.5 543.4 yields 0.99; 0.0222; 0.0219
